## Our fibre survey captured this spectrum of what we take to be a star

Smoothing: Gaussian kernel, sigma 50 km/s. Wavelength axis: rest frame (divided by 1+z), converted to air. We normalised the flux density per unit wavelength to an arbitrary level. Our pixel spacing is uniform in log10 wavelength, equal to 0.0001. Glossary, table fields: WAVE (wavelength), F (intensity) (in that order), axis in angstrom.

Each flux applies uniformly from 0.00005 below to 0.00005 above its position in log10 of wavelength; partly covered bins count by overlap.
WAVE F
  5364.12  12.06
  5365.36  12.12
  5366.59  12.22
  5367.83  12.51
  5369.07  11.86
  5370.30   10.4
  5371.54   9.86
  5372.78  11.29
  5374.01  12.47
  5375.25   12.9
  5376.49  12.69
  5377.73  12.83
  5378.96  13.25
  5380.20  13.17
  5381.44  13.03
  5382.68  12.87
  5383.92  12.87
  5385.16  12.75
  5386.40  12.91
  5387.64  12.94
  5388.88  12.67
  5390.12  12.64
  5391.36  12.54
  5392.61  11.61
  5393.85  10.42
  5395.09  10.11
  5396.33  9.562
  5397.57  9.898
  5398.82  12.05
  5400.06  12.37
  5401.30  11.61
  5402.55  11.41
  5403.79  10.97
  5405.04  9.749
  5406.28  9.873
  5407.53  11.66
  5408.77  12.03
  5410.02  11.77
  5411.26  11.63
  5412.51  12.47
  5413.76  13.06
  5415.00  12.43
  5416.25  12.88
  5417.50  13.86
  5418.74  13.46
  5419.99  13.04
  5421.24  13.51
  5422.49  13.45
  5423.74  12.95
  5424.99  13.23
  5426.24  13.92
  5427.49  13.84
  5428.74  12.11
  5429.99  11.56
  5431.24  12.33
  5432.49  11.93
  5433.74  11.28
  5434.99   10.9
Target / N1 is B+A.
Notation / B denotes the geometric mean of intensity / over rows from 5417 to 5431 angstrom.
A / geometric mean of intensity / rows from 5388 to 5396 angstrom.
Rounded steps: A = 11.6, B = 13.2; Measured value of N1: 24.8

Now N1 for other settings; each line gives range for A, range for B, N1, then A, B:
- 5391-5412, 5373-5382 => 24.0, 11.1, 12.9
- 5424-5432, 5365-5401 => 24.8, 12.8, 12.0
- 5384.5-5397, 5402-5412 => 22.9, 11.7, 11.1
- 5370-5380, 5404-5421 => 24.0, 11.9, 12.1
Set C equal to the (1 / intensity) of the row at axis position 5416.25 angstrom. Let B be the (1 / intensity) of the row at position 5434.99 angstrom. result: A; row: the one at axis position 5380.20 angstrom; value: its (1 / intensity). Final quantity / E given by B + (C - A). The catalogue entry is 0.093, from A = 0.076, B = 0.092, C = 0.078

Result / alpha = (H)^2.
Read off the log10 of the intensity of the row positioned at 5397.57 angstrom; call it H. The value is 0.99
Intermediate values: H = 1.00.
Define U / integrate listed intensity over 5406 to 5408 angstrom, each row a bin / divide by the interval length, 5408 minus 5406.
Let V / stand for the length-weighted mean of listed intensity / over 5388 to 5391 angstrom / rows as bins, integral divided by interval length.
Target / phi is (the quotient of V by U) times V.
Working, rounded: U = 10.8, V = 12.7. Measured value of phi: 15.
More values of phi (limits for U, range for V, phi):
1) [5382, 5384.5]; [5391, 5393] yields 11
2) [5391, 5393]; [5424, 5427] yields 15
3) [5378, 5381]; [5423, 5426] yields 13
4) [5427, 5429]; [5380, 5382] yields 13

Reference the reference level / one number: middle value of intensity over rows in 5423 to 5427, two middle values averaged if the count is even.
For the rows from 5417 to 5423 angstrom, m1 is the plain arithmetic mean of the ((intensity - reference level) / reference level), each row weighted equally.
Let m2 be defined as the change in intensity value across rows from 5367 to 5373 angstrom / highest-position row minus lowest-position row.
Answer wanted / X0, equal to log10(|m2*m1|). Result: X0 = -1.67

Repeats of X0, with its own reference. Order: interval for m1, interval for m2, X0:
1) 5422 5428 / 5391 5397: -1.25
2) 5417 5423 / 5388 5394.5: -1.40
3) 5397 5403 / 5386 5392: -1.31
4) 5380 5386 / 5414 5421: -1.87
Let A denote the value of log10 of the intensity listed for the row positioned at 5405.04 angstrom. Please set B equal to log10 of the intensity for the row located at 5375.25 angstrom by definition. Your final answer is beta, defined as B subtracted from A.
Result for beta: -0.122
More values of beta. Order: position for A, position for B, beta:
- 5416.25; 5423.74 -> -0.002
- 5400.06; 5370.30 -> 0.075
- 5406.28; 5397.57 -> -0.001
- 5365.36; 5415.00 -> -0.011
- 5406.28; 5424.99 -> -0.127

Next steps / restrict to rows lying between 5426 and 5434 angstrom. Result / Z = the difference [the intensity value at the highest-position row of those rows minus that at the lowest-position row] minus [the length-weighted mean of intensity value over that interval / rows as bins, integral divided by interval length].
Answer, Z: -15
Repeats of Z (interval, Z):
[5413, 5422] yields -13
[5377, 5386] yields -13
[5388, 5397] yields -15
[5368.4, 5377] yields -11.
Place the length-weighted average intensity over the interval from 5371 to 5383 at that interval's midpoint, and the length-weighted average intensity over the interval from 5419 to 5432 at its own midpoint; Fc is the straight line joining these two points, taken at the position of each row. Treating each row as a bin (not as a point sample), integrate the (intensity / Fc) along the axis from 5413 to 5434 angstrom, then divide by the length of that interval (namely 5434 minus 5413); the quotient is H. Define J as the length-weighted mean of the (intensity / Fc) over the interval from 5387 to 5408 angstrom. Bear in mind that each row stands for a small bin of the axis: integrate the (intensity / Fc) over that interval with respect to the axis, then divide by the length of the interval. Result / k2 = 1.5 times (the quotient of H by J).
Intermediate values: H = 0.99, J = 0.89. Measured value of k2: 1.67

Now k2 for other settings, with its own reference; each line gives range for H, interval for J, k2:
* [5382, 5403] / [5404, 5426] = 1.46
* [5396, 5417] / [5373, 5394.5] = 1.35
